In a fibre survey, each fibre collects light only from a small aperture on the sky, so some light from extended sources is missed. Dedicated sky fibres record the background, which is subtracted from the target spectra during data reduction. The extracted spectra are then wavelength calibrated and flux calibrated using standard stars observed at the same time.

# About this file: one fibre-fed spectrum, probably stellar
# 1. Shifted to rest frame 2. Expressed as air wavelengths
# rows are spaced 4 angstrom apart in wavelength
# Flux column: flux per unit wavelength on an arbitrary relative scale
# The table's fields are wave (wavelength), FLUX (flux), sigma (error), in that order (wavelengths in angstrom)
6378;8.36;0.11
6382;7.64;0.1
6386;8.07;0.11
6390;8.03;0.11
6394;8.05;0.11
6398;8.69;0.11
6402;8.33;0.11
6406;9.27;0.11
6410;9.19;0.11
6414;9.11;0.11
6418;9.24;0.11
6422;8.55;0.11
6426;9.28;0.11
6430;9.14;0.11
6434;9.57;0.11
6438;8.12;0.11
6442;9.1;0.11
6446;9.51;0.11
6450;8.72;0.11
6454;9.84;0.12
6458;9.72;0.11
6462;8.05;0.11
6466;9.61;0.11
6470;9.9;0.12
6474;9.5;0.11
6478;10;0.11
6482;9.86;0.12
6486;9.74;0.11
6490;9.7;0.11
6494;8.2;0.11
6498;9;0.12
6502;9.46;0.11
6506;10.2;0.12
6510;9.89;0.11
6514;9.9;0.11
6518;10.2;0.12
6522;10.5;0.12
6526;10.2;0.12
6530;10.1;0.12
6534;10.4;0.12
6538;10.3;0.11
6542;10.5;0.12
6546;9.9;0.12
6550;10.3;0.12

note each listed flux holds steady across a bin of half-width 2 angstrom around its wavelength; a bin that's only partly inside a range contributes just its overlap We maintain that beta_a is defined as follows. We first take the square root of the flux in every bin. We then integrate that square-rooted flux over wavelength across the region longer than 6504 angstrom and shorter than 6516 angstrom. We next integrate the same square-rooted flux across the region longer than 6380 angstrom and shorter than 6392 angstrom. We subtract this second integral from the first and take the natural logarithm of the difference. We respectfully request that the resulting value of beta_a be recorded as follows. 1.4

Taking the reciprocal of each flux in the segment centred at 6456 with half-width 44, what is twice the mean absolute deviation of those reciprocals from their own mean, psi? 0.0116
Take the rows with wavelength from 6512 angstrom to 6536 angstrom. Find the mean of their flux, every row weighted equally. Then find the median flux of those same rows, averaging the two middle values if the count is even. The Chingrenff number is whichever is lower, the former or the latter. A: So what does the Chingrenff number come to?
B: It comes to 10.2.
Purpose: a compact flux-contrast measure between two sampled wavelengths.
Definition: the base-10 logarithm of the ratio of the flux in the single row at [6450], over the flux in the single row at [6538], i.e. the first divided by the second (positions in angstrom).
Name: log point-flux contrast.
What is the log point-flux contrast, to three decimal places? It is -0.072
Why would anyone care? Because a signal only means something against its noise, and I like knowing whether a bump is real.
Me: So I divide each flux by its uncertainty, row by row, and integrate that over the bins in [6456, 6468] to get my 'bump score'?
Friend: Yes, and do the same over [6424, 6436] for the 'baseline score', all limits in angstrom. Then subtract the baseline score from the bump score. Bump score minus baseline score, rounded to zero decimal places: -22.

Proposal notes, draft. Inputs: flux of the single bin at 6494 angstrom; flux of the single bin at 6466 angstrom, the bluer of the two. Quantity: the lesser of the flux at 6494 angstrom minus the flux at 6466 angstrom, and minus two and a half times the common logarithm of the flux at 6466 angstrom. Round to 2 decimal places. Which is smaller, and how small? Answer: -2.46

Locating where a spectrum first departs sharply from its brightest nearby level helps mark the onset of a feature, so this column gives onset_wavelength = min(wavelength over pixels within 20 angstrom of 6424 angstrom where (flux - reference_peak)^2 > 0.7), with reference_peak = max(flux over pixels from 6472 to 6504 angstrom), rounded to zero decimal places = 6414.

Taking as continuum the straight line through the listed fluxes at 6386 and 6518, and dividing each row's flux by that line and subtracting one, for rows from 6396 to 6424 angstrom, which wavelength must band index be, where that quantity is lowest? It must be 6422 angstrom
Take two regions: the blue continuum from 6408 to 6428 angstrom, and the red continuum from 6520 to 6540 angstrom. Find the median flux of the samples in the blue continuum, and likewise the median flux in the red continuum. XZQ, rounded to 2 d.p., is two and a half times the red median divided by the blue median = 2.80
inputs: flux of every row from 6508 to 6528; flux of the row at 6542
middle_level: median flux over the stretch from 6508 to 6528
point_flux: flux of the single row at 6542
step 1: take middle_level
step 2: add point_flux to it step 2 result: 20.7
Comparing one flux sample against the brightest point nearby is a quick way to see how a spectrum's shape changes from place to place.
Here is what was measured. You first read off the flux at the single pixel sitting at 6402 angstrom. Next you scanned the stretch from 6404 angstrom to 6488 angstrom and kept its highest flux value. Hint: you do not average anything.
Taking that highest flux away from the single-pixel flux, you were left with -1.67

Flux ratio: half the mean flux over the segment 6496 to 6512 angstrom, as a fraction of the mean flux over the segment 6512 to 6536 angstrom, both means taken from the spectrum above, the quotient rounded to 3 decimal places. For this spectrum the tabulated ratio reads 0.472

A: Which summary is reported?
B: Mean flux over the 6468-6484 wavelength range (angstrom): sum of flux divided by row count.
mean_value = 9.8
